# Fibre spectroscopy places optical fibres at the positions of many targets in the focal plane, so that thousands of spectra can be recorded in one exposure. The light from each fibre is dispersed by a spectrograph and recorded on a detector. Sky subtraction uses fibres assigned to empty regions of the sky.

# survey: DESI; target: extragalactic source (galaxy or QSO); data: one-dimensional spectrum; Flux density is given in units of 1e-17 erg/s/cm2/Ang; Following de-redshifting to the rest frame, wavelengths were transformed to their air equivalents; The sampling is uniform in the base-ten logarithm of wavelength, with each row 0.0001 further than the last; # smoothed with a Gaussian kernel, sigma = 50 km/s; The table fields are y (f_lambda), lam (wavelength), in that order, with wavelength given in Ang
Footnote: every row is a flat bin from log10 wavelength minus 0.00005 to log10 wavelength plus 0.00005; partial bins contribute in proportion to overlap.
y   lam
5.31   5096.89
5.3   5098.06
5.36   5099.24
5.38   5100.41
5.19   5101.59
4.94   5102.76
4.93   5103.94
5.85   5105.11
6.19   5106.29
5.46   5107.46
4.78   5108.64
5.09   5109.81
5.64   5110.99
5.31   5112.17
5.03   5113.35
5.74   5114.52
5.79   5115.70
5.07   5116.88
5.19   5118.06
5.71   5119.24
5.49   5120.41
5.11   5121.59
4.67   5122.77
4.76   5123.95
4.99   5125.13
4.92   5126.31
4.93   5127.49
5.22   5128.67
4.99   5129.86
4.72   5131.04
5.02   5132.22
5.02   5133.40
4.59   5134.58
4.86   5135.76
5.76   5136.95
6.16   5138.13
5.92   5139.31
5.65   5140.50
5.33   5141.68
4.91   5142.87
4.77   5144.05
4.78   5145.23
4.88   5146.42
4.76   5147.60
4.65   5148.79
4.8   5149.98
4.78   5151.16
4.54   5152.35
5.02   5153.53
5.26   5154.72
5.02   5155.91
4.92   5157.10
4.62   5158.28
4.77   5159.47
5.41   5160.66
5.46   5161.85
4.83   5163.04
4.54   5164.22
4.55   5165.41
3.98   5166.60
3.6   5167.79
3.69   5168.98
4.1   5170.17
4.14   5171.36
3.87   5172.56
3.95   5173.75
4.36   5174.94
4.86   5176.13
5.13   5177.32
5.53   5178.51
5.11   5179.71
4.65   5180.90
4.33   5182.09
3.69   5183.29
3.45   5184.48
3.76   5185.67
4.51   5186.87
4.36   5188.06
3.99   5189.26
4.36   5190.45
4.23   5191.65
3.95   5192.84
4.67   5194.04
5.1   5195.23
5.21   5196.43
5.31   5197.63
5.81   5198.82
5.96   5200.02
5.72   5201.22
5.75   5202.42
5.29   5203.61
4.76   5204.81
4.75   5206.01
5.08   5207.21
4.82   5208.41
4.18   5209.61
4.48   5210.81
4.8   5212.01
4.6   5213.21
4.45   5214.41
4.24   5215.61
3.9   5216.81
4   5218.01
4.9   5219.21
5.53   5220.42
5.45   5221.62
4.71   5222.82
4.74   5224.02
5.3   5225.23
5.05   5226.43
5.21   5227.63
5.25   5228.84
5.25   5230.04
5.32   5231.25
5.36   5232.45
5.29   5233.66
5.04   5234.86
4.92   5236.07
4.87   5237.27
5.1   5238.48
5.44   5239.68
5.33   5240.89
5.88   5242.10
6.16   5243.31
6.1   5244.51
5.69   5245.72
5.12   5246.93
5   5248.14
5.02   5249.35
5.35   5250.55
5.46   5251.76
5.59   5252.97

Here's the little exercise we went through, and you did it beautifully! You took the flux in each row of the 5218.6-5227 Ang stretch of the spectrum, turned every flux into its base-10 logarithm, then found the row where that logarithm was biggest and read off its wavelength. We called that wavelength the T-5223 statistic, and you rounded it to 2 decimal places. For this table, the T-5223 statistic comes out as 5220.42 Ang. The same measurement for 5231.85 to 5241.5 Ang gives 5239.68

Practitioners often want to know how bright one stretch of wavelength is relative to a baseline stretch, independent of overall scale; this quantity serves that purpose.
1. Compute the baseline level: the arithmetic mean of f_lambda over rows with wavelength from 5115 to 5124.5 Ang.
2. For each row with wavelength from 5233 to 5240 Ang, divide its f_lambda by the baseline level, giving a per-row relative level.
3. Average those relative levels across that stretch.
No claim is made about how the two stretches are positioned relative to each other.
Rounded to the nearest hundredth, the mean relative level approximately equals 0.98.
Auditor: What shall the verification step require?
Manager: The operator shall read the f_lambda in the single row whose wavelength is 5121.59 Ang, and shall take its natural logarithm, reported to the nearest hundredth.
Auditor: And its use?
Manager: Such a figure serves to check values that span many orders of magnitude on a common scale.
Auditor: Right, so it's 1.63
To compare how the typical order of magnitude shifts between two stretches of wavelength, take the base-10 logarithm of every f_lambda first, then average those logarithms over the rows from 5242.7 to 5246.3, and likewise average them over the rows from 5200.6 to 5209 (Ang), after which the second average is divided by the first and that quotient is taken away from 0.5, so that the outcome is -0.42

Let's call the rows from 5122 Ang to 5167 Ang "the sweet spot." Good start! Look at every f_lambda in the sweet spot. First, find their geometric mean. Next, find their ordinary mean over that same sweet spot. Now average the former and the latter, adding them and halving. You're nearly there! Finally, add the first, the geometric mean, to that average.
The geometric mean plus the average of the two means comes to 9.9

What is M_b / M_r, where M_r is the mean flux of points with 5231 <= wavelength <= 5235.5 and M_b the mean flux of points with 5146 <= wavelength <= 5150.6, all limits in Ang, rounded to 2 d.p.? 0.91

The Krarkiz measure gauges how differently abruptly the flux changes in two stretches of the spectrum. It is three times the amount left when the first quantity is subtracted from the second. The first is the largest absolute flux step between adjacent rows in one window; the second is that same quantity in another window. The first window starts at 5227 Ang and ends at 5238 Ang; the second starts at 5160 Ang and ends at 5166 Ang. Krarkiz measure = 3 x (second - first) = 1.1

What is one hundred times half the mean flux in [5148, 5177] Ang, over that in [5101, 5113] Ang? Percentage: 43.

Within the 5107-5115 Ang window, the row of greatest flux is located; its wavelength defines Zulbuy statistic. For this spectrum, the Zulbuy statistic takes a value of 5114.52 Ang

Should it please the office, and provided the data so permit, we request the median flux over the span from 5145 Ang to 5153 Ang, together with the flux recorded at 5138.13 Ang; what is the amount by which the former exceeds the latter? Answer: -1.4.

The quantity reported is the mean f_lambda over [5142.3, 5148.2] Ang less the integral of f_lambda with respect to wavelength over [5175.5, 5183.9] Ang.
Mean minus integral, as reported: -35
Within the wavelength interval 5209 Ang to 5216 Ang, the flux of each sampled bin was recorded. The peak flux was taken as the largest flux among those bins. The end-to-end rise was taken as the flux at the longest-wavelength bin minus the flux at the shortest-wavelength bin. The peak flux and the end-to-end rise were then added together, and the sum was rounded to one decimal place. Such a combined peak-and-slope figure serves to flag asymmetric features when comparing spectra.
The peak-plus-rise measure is 4.9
